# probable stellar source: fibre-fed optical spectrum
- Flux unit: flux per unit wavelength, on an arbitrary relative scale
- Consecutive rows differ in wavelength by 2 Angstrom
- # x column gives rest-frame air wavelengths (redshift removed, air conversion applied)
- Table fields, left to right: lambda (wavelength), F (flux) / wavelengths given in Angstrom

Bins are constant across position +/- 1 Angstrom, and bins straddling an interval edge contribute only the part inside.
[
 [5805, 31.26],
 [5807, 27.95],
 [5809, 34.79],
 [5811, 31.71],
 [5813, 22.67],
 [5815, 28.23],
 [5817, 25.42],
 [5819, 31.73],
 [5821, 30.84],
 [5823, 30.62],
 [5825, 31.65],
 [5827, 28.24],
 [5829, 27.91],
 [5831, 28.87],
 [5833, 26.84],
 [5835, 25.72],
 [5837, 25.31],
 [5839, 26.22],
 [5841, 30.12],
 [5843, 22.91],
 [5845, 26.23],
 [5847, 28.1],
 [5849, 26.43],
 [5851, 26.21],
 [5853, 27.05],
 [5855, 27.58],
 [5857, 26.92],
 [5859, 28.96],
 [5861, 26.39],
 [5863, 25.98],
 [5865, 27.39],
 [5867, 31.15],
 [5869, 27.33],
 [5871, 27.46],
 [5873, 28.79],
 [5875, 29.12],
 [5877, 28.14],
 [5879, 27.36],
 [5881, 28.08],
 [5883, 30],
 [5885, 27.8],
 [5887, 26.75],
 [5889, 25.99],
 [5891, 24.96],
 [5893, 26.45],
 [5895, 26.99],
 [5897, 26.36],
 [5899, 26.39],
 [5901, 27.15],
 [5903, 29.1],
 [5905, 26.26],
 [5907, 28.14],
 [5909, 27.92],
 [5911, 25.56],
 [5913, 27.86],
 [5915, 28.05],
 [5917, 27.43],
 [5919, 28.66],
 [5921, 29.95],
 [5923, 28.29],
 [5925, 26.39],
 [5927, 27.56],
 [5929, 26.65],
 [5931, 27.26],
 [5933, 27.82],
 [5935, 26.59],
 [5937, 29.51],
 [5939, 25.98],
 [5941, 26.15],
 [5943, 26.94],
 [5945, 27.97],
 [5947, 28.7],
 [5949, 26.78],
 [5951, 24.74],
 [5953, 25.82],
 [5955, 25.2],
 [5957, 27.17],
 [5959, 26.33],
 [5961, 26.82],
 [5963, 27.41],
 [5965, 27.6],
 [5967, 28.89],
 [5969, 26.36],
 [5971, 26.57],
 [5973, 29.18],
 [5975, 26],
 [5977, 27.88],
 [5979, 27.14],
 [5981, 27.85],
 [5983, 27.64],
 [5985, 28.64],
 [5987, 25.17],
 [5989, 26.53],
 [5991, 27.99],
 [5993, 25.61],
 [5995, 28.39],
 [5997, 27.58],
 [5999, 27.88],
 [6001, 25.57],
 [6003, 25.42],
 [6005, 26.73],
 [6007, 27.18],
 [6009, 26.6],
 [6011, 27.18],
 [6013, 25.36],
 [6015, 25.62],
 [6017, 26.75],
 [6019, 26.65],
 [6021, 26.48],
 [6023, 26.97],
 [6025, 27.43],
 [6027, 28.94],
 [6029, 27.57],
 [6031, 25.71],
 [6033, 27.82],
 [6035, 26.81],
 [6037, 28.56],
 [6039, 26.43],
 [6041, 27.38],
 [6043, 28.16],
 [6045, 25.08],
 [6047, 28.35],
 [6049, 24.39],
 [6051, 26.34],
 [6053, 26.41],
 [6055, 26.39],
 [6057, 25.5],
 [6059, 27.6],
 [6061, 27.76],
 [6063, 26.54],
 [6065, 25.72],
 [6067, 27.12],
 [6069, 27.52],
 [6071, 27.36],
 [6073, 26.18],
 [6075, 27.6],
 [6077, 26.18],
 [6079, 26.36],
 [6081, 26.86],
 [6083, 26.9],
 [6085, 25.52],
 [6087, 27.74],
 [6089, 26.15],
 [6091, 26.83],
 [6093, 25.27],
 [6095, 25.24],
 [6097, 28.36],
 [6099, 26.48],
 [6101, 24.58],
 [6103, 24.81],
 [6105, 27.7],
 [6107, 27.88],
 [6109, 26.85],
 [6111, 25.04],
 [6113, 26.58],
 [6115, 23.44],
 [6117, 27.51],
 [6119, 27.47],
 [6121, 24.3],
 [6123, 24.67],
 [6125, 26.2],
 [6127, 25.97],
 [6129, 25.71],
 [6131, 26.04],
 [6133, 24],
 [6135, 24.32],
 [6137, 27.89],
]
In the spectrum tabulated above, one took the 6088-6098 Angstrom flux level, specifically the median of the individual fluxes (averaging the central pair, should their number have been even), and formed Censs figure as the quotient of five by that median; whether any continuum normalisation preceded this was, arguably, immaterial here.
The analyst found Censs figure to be 0.191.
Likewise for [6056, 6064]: 0.185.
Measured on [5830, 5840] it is 0.191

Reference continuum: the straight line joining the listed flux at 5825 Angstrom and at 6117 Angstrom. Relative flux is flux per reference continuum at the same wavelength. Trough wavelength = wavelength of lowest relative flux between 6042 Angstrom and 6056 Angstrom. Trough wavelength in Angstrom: 6049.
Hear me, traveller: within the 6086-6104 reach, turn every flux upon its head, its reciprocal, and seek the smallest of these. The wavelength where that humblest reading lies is 6097 Angstrom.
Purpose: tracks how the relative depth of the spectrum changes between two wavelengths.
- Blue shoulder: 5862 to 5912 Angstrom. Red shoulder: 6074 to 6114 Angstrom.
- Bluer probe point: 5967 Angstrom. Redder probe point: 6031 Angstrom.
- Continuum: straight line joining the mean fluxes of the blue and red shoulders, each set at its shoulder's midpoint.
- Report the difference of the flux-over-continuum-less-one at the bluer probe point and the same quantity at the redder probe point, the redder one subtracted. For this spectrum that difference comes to 0.11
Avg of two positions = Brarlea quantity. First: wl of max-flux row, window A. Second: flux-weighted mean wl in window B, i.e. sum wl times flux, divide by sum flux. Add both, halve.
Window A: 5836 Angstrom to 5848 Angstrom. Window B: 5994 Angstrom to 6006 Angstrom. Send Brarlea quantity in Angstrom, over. 5920.4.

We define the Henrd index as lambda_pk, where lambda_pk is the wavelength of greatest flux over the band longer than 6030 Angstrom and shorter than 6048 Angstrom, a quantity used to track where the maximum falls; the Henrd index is 6037 Angstrom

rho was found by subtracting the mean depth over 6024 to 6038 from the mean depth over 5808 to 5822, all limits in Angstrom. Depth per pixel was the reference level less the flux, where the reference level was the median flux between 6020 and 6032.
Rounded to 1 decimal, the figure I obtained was -1.8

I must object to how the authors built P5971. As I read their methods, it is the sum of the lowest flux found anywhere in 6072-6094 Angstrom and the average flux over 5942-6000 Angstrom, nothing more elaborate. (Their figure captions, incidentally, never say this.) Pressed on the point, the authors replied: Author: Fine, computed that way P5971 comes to 52.4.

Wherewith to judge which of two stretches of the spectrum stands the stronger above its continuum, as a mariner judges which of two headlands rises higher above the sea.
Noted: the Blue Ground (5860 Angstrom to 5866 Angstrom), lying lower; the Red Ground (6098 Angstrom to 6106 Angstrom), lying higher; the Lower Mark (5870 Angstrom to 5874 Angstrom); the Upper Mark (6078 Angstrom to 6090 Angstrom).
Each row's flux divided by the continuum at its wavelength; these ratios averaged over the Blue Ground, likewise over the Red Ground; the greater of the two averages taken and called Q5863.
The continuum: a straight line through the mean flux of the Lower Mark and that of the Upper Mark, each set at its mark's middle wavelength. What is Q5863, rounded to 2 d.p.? 0.98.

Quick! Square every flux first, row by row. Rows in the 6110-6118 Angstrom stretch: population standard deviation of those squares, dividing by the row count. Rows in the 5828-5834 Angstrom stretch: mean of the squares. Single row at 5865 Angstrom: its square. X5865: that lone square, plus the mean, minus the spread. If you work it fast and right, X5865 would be 1449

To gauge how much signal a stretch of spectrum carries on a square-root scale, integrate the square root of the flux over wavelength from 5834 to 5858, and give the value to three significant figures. 124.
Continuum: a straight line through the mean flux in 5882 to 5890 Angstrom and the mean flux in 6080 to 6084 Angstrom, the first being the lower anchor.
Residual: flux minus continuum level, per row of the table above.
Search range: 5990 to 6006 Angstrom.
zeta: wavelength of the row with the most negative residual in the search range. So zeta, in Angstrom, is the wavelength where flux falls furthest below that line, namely 6003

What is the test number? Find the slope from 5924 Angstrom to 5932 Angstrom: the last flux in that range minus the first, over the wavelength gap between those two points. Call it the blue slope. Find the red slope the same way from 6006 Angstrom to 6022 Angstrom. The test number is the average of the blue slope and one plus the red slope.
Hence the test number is 0.55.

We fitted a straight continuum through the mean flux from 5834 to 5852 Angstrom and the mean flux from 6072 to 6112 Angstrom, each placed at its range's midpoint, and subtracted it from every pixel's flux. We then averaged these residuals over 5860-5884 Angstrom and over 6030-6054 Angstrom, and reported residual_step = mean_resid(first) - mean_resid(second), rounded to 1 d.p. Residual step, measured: 1.4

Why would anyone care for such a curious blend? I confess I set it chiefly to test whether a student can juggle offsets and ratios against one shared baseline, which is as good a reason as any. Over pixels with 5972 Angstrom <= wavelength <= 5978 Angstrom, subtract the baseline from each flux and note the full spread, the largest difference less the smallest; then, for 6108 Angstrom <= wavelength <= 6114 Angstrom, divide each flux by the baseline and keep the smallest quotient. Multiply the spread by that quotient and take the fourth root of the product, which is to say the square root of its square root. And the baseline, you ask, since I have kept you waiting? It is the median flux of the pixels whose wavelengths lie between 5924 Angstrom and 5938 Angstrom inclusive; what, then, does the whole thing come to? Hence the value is 1.31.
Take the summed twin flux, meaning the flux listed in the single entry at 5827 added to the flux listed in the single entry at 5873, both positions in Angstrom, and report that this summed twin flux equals 57.0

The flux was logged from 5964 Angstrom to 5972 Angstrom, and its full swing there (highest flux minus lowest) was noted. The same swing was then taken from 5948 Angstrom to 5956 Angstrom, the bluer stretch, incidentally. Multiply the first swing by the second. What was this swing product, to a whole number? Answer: 5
